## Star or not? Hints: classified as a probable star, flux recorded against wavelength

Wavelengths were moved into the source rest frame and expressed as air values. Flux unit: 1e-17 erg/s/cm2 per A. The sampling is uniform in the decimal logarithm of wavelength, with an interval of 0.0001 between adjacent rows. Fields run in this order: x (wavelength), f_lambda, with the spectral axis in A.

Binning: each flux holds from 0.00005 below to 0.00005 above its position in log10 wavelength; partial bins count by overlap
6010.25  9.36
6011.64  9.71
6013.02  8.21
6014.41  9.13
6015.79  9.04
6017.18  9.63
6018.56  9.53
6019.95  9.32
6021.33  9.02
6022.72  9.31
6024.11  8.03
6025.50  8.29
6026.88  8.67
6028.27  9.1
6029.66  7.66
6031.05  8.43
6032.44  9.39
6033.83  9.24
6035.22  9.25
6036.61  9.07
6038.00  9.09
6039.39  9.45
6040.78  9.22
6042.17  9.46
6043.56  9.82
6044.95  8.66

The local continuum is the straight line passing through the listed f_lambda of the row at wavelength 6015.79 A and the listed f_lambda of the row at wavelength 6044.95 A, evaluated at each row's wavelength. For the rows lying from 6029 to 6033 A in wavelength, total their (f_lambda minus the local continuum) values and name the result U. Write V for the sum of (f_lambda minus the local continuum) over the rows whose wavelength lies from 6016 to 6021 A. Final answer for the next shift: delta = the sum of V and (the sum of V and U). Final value 1.9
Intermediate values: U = -1.0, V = 1.5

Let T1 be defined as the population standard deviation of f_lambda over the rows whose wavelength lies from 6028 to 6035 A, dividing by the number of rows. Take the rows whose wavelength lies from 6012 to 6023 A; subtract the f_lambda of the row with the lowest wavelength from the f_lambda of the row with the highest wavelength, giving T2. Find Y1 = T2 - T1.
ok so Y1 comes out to 0.5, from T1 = 0.64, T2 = 1.10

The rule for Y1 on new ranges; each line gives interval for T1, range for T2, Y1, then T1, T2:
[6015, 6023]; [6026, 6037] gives 0.2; 0.23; 0.40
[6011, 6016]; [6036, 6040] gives -0.2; 0.53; 0.38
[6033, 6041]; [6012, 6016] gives 0.7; 0.12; 0.83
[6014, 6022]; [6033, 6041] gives -0.3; 0.24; -0.02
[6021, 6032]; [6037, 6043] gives -0.2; 0.53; 0.37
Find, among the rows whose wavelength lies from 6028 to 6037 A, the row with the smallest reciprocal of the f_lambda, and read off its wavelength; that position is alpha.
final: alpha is 6032.44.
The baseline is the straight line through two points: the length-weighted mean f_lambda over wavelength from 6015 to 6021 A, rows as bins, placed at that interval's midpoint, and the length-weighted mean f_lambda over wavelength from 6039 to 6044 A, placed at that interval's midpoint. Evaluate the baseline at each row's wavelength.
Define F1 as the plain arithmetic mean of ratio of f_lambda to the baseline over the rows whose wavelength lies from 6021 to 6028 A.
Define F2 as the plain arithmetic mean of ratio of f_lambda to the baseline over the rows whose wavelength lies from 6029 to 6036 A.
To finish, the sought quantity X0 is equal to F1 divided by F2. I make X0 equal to 0.989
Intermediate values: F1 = 0.922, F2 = 0.93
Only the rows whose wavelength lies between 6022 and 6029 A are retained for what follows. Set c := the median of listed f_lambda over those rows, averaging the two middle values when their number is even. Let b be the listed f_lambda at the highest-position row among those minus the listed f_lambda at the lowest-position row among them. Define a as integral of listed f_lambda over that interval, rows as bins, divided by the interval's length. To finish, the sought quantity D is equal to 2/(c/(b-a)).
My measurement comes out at -2.05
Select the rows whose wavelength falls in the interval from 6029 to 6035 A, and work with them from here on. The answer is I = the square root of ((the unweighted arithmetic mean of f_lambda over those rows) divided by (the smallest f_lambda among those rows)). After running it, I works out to 1.06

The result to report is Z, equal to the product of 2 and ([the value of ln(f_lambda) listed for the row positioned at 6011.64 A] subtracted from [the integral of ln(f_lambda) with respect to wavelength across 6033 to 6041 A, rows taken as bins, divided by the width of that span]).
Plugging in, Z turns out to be -0.10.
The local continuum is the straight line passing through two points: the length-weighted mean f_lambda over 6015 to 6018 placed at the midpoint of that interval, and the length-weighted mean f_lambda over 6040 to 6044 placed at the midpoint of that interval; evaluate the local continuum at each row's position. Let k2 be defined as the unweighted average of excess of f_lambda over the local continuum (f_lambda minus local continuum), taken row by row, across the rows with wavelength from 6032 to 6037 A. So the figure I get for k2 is -0.21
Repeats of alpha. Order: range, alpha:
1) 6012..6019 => 6017.18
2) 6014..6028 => 6017.18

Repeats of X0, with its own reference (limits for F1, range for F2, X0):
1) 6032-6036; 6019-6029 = 1.048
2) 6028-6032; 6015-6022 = 0.897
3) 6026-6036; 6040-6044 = 0.934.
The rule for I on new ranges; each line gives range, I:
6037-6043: 1.01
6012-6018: 1.05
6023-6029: 1.03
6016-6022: 1.02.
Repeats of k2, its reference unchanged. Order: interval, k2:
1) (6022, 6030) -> -0.90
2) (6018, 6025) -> -0.34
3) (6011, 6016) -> -0.32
